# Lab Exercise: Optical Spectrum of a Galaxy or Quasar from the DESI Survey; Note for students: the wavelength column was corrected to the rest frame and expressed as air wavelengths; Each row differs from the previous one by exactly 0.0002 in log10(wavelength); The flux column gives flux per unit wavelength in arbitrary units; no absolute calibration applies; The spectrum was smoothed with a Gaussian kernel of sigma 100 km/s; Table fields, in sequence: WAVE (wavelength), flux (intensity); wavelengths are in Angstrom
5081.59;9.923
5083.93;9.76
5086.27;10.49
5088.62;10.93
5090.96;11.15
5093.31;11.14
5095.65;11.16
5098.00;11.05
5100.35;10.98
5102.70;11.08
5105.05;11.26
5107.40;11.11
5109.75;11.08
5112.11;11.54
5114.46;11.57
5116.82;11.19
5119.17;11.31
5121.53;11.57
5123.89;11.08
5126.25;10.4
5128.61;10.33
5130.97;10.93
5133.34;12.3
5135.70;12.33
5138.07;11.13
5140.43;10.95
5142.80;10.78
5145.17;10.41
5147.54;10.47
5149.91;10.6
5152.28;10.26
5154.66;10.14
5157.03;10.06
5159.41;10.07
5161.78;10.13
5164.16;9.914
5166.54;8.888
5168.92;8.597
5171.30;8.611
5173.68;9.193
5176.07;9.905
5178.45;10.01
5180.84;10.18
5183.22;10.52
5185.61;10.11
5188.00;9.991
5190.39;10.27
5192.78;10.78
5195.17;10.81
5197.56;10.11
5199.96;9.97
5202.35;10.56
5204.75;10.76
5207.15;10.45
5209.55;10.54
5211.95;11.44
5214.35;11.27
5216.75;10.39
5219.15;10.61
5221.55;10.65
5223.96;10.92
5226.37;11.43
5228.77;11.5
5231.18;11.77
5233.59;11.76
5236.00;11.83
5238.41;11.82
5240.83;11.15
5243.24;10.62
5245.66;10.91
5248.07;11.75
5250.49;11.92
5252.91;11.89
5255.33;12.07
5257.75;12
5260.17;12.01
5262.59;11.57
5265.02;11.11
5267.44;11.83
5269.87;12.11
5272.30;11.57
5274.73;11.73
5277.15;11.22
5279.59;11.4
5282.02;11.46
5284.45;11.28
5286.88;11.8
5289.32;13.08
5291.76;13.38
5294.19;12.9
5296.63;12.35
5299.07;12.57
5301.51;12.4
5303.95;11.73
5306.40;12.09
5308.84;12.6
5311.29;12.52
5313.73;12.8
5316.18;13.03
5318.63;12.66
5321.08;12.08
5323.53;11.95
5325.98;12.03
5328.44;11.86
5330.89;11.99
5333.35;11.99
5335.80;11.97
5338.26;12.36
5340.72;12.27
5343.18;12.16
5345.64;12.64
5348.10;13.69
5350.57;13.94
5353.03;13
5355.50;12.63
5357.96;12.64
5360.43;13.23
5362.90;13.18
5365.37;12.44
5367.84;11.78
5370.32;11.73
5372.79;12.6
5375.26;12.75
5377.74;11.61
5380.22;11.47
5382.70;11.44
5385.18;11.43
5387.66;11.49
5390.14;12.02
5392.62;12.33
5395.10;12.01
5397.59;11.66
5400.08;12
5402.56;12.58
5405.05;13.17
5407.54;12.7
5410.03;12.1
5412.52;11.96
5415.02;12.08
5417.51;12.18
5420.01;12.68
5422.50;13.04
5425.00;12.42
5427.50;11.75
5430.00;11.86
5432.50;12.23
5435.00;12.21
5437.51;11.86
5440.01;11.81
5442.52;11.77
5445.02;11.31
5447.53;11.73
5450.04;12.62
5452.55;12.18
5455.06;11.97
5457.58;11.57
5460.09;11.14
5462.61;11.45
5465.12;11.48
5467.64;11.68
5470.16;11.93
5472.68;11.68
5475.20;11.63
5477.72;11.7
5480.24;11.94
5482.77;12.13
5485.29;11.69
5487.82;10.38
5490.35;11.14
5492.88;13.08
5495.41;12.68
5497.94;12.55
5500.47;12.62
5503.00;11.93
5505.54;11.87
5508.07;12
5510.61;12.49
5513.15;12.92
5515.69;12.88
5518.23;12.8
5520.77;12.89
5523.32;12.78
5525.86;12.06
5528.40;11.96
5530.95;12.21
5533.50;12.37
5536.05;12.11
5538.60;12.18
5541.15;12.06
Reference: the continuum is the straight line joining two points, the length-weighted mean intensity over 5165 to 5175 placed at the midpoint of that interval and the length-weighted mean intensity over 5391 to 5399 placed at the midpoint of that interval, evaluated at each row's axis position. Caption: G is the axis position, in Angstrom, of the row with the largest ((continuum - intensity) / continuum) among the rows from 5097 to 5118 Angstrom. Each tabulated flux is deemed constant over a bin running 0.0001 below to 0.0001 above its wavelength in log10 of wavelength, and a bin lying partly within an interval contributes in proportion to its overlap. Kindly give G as 5116.82 Angstrom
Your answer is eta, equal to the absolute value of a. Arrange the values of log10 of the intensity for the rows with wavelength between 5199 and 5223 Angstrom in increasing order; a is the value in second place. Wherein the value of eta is 1.02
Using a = 1.02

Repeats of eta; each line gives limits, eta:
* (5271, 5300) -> 1.05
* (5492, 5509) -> 1.08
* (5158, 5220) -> 0.94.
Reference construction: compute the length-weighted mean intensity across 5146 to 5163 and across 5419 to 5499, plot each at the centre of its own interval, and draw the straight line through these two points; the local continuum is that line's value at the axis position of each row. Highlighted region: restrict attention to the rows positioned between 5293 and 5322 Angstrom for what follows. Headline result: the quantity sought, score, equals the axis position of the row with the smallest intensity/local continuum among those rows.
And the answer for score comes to 5303.95 Angstrom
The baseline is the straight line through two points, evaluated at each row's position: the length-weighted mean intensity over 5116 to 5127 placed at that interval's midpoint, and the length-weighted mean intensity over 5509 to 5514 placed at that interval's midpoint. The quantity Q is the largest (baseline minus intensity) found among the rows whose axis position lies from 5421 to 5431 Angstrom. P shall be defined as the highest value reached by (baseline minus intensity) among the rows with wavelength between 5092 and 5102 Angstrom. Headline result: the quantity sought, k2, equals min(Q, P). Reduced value 0.08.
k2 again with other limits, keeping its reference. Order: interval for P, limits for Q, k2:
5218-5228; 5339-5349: -0.17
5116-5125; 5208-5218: 0.07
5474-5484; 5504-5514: 0.74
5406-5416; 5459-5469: 0.29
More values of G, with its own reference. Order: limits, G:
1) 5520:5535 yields 5528.40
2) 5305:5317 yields 5306.40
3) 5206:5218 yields 5216.75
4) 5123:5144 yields 5128.61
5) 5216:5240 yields 5216.75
